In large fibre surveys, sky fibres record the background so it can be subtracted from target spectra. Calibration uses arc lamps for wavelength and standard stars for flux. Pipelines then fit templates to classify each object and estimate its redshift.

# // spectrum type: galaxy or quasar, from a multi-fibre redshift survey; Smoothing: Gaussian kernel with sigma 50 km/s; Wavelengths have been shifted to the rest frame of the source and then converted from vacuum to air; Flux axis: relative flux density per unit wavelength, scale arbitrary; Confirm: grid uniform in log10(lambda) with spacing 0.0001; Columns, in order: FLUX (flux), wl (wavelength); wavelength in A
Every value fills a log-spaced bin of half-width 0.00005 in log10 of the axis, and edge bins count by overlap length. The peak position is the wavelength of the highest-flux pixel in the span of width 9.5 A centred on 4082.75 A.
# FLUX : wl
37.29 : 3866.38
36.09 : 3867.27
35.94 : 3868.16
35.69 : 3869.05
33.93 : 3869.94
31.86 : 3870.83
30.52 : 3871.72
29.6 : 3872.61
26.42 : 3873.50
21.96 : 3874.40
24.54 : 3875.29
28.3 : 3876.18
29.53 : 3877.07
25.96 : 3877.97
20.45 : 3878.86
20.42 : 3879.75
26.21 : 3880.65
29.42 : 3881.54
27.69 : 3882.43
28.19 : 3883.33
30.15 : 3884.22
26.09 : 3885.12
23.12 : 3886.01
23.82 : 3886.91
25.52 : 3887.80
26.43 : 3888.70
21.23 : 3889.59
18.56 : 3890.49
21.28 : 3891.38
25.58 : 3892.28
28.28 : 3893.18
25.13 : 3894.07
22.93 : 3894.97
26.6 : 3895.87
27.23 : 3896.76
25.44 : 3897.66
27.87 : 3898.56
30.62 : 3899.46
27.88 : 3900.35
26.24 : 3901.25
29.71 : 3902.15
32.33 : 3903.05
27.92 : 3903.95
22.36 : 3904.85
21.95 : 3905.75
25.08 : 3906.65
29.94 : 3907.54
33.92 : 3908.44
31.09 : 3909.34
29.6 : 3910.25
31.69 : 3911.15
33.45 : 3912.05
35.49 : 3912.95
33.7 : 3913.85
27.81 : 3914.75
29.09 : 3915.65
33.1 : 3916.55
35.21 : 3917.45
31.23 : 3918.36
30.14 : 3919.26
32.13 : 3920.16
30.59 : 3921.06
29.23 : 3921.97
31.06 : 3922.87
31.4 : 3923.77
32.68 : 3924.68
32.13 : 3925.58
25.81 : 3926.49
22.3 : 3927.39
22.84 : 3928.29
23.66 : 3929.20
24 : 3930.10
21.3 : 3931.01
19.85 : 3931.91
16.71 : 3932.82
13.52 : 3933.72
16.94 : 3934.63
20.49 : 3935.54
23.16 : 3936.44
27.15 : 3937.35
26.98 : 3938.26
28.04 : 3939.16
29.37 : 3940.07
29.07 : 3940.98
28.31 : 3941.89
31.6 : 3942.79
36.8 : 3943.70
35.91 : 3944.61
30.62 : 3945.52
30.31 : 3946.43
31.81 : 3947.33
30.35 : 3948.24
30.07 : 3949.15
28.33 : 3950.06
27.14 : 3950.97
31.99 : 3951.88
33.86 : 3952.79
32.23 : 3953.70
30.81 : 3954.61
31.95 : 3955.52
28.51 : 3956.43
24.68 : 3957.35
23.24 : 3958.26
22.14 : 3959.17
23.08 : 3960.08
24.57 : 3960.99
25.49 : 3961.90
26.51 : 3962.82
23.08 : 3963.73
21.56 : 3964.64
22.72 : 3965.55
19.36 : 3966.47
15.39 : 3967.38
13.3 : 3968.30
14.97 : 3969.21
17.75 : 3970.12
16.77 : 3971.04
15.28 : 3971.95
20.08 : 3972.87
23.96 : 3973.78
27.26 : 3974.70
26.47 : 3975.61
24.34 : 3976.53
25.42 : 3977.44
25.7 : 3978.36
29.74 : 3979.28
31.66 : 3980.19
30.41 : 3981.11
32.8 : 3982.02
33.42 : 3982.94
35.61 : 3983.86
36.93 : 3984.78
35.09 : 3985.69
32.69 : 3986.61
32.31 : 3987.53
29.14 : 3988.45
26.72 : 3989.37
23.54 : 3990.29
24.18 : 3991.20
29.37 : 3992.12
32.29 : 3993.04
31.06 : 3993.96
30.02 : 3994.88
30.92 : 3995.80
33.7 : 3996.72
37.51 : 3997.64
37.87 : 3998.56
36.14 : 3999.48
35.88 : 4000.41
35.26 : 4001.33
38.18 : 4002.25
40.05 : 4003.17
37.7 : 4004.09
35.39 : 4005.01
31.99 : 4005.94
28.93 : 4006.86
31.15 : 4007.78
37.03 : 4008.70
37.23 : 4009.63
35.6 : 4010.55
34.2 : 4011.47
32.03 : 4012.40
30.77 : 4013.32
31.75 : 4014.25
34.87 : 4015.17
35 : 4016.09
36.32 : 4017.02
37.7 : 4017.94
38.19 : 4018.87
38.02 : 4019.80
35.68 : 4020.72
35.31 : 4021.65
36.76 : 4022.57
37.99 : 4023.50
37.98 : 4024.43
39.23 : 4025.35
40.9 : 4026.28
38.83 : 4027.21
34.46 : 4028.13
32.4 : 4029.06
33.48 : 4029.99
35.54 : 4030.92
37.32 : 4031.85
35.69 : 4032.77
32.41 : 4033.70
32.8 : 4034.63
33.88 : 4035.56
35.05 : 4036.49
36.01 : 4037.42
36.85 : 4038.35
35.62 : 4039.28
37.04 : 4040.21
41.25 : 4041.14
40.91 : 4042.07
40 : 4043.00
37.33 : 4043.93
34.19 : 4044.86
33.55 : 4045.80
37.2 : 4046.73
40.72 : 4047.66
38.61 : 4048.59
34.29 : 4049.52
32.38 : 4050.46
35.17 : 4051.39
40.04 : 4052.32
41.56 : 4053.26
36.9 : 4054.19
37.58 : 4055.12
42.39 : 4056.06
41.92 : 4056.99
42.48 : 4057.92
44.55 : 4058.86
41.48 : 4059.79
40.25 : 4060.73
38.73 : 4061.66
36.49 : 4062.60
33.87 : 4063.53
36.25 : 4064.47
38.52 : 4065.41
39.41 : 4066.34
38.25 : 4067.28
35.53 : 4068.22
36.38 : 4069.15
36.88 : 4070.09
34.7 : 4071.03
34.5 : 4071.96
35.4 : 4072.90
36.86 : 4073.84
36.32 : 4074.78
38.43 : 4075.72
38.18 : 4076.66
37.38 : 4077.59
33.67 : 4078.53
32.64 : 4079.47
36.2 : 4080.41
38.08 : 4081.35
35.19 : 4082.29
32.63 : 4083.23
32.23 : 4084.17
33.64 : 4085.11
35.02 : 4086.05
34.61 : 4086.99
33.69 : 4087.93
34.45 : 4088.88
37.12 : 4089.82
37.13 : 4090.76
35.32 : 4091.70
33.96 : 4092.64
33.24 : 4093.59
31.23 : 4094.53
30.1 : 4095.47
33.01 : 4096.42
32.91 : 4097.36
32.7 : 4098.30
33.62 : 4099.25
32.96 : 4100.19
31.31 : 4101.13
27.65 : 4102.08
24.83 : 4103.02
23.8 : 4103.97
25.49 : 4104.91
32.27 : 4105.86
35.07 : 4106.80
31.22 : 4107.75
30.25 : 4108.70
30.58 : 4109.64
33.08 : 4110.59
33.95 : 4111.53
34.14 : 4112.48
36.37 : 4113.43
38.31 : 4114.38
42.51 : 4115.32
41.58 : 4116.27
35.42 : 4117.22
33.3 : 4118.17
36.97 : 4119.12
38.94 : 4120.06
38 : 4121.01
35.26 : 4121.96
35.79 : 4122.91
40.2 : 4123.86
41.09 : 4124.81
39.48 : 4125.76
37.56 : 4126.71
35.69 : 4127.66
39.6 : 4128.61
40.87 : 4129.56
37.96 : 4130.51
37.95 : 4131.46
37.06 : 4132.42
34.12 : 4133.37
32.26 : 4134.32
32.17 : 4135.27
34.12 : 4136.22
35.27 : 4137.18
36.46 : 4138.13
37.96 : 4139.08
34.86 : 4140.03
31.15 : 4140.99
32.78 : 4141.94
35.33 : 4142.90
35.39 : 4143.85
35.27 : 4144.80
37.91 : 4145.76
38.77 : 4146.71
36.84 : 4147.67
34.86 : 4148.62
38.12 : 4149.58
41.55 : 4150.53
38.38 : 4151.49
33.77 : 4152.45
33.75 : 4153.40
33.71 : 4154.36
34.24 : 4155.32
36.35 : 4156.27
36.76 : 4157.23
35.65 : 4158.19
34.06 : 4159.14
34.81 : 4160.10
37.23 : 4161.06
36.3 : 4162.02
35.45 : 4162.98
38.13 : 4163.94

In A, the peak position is 4081.35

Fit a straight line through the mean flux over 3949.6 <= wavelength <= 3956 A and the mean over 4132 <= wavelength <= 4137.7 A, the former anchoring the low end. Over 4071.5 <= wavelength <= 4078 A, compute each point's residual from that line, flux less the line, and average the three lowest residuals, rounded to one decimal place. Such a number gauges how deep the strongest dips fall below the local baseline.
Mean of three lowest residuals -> 2.3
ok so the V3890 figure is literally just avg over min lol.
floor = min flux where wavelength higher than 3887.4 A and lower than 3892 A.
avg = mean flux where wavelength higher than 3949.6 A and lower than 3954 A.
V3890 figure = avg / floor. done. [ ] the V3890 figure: 1.7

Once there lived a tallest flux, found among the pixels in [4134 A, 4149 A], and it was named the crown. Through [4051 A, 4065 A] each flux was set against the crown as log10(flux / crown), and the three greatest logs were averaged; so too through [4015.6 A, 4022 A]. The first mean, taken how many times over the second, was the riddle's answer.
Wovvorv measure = -5.1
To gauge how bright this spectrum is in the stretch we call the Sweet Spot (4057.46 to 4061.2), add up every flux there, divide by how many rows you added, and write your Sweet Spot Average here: 42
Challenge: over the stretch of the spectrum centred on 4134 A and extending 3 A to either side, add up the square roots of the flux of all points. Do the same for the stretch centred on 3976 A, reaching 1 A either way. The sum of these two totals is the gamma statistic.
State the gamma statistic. 45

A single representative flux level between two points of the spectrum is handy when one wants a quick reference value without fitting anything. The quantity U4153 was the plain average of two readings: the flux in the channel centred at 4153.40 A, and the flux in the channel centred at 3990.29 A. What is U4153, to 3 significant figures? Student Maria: 28.6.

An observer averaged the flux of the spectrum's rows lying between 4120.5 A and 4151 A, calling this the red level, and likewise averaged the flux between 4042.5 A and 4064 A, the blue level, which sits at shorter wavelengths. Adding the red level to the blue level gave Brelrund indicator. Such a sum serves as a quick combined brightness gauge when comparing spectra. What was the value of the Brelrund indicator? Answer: 75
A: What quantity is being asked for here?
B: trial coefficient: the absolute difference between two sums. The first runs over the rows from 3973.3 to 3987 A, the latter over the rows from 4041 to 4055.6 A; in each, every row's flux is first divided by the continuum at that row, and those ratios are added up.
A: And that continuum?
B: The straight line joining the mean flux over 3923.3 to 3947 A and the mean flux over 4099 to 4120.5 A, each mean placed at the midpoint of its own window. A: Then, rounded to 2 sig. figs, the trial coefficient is 3.5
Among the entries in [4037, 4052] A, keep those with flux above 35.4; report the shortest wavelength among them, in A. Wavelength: 4037.42 A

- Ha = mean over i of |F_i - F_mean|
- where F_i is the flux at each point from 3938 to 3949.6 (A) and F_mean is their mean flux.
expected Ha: 2.0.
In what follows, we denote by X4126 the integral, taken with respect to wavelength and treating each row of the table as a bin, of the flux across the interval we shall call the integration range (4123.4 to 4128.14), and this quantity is 184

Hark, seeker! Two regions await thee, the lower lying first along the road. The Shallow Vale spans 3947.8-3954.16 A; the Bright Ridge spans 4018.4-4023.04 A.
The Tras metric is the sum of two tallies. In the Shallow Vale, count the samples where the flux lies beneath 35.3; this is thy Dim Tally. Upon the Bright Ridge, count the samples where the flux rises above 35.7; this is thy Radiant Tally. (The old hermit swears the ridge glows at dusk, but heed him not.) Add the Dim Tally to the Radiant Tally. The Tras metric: 10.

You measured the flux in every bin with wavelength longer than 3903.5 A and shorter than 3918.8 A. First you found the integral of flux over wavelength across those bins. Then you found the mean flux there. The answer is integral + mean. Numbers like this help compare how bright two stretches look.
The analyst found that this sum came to 492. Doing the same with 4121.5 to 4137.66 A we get 632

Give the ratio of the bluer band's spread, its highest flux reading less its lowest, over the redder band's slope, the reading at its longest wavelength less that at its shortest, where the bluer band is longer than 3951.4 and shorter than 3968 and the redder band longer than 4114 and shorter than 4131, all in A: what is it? -53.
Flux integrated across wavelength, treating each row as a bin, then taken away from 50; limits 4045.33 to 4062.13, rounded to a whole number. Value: -603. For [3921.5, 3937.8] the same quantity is -343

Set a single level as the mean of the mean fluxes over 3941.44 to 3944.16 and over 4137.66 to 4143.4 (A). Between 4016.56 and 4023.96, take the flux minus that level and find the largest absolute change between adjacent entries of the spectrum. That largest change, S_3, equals 2.3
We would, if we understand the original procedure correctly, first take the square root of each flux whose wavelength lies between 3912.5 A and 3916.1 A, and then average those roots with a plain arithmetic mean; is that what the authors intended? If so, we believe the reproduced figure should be 5.6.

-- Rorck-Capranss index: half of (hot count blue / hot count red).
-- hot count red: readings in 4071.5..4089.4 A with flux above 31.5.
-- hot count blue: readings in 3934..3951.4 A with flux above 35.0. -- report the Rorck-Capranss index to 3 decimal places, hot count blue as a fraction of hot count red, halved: 0.053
